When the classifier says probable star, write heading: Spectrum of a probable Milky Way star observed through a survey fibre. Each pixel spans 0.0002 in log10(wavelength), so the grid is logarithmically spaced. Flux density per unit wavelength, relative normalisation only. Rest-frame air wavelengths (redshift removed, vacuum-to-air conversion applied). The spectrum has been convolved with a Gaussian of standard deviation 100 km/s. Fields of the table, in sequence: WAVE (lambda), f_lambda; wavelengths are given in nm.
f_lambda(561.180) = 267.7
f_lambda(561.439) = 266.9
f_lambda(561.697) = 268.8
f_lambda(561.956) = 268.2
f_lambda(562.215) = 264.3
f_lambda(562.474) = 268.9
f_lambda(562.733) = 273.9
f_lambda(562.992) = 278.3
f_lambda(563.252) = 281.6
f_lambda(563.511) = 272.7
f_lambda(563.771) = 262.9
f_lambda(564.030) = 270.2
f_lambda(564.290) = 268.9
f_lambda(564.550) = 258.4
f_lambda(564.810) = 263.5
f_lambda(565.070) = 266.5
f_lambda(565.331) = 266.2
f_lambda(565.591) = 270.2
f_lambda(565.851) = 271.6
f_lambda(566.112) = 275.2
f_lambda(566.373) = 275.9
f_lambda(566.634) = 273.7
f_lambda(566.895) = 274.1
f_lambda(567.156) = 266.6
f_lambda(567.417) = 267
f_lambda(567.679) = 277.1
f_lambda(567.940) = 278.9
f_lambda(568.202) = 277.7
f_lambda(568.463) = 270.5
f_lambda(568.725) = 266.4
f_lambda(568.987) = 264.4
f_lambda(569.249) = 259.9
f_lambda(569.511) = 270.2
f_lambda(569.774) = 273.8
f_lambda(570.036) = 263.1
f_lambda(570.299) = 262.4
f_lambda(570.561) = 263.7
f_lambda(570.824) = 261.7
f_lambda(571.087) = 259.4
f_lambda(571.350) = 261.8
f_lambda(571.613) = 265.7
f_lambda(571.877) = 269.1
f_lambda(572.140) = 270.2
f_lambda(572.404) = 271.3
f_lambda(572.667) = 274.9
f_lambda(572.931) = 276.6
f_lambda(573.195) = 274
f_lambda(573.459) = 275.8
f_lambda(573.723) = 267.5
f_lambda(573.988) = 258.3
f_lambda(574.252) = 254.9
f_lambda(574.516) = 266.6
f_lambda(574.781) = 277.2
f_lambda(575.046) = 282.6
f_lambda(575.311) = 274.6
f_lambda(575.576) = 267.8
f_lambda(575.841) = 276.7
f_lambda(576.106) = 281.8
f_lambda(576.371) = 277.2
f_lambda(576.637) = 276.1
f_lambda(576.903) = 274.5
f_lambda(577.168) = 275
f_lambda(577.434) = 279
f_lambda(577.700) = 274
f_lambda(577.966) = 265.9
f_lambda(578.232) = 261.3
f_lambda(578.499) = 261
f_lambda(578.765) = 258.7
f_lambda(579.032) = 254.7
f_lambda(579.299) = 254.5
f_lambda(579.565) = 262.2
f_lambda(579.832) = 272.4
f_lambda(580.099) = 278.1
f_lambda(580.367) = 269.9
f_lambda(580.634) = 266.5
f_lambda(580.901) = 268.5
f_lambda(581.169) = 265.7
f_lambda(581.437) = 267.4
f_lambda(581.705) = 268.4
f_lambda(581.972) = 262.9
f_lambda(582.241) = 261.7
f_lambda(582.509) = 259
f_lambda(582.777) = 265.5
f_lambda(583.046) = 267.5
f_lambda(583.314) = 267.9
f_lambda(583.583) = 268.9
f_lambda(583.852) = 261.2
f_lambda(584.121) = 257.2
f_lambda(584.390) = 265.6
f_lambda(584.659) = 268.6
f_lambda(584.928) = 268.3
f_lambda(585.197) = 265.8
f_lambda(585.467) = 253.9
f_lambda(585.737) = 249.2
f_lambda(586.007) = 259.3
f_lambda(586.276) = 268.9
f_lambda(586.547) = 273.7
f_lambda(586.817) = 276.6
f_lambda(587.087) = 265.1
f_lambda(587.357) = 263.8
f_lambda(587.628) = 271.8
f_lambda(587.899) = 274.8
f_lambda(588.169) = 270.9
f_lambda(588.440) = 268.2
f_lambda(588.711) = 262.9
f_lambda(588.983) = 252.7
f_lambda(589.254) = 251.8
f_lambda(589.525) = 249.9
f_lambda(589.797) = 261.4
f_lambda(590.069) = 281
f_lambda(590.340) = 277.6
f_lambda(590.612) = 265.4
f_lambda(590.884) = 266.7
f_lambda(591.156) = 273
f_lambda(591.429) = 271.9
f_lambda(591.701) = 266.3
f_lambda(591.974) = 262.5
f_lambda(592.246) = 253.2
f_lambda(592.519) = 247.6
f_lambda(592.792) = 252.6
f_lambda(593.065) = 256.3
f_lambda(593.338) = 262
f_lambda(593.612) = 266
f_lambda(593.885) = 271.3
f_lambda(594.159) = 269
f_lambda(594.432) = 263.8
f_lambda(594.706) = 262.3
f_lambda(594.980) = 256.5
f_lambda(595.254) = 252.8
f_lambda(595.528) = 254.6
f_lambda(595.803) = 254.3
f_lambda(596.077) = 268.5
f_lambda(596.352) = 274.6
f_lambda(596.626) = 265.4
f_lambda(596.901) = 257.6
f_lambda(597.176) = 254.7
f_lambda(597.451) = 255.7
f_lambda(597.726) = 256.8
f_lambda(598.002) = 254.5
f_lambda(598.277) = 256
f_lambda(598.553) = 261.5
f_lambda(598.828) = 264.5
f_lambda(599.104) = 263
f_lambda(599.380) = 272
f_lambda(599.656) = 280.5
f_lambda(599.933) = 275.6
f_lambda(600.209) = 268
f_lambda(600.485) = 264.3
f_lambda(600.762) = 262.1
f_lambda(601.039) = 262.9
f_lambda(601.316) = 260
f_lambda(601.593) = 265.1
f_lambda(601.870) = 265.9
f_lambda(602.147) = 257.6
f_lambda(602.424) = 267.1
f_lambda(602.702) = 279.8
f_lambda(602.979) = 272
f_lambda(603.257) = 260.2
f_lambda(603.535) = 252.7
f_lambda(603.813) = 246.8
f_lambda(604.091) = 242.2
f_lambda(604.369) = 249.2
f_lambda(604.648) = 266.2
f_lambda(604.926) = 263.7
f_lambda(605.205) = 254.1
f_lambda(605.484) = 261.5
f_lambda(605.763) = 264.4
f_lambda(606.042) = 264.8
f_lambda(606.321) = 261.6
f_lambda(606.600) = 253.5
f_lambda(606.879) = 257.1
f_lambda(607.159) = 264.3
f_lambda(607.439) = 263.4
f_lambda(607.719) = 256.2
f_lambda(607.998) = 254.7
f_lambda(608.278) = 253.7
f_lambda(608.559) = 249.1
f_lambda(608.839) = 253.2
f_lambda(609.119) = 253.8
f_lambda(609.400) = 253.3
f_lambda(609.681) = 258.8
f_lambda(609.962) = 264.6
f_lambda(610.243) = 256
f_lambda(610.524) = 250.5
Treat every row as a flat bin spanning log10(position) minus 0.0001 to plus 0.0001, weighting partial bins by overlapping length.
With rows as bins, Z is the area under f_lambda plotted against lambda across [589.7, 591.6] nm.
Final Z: 515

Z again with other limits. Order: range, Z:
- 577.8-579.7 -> 494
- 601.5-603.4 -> 507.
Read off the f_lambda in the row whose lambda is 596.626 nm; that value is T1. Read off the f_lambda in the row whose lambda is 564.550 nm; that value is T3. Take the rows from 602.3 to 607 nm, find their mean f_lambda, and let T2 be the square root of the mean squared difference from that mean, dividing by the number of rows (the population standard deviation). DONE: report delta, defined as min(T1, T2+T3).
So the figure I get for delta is 265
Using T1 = 265.4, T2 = 9.2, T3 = 258.4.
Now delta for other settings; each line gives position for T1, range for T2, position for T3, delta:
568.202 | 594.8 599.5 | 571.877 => 276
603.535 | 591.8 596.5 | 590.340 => 253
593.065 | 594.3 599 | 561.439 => 256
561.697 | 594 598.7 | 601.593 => 269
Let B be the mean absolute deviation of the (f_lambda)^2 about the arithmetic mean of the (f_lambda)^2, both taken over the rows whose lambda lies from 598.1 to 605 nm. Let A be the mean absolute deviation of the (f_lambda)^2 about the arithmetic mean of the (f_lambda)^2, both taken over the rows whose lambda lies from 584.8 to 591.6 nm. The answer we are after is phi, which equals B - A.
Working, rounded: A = 3736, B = 3513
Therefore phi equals -223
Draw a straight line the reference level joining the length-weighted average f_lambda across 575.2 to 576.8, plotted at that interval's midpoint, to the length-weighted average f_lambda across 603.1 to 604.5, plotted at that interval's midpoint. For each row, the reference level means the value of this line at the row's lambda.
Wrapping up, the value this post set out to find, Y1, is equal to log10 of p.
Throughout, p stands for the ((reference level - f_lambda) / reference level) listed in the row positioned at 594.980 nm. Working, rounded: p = 0.008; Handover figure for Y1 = -2.1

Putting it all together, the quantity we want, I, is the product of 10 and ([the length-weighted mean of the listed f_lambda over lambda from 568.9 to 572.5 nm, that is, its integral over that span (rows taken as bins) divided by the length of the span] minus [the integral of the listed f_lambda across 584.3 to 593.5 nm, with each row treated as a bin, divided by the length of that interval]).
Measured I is 13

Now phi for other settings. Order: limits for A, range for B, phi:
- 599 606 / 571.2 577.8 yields -609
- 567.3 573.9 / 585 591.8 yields 938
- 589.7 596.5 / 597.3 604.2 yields -86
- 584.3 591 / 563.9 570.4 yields -1019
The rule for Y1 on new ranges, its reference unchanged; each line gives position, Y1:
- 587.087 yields -2.7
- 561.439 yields -1.1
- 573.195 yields -1.8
